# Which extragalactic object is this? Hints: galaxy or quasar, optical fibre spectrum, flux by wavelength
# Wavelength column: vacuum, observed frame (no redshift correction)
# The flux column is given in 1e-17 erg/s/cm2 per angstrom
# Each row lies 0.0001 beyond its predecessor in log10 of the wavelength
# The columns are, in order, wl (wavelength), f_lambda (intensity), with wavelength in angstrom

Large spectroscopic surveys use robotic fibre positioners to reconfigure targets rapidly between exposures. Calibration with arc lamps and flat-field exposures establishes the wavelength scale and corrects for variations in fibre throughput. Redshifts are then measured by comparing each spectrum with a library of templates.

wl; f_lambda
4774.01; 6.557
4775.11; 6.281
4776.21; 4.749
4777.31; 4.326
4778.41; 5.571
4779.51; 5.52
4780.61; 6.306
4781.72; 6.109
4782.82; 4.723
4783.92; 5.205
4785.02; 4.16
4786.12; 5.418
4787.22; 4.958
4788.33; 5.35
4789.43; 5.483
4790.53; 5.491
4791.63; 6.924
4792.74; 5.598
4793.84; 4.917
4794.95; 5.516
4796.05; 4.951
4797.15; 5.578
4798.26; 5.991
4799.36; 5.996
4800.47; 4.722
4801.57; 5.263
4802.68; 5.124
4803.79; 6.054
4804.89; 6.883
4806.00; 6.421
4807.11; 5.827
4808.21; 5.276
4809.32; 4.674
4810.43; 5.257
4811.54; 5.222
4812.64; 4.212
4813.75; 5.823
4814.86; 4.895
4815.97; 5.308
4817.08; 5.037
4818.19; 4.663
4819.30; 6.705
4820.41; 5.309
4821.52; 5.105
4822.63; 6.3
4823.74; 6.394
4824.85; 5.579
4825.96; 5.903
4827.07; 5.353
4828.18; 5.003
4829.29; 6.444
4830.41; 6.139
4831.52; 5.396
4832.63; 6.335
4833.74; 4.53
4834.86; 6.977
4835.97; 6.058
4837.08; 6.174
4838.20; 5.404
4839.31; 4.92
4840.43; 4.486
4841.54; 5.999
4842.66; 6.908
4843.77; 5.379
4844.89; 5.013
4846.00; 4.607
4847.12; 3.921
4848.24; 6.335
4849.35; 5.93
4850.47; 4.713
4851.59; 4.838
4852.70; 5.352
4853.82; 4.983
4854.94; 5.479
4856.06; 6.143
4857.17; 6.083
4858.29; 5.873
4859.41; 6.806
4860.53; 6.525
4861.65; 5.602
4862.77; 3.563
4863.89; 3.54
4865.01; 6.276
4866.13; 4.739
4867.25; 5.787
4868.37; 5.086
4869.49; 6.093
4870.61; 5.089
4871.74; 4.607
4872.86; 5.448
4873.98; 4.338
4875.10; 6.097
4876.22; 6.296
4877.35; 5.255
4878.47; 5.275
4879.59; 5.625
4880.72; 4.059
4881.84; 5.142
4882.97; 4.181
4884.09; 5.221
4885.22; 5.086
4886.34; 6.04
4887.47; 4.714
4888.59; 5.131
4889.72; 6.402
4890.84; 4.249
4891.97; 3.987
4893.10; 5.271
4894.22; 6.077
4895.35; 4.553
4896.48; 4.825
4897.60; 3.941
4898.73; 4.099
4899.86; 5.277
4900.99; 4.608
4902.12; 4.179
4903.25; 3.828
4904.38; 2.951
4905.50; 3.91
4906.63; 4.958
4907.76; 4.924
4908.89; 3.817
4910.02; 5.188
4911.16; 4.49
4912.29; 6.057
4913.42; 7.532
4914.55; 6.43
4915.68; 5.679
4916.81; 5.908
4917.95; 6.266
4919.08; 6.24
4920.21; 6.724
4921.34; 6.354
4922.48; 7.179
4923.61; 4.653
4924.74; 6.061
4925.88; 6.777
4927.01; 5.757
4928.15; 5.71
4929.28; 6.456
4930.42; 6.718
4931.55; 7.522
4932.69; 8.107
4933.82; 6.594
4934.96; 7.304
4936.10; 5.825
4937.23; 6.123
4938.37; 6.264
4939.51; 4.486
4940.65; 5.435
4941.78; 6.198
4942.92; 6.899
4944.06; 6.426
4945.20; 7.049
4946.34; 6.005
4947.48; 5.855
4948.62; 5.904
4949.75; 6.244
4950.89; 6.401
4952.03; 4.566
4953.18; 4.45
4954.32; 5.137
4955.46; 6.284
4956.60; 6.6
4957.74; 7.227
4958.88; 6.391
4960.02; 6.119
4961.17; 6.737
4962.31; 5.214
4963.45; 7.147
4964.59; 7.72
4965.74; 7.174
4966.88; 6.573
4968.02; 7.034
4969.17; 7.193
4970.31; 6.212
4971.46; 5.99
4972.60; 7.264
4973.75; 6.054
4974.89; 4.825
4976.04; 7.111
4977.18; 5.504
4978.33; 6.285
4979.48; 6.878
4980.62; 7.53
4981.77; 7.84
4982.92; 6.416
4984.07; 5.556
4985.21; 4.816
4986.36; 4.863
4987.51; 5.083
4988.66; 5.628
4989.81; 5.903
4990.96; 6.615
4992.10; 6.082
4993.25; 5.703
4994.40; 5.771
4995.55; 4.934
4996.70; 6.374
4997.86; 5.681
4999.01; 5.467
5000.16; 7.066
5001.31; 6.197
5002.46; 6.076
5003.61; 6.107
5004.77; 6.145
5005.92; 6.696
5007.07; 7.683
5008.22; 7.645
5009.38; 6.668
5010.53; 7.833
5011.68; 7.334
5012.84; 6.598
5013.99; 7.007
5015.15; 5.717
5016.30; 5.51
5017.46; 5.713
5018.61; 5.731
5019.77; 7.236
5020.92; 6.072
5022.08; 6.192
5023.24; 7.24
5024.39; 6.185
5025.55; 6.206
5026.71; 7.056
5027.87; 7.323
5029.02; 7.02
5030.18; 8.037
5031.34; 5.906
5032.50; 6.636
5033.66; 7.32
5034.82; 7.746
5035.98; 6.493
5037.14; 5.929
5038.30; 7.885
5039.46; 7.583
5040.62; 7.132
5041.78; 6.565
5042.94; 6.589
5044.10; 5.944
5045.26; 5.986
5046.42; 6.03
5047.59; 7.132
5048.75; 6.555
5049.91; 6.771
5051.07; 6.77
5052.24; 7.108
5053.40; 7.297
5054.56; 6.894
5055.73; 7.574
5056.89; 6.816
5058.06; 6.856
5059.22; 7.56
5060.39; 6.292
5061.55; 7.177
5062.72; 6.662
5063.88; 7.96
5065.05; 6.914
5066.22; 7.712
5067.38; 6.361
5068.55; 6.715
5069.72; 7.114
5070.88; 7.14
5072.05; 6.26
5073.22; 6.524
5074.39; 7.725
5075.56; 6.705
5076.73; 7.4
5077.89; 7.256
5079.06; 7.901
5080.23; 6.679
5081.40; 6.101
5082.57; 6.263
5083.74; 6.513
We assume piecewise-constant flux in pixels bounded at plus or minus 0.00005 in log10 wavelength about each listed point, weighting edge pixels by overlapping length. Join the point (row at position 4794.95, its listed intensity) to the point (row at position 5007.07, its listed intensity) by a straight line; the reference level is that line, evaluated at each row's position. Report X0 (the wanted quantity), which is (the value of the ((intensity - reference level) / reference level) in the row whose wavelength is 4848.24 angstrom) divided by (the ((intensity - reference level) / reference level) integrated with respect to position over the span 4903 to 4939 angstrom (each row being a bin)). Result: -0.01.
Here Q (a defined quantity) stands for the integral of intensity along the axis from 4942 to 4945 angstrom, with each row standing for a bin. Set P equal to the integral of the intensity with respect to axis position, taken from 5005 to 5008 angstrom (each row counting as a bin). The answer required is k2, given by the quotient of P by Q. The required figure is 1.08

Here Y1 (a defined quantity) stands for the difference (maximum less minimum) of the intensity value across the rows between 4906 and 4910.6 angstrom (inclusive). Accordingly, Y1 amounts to 1.4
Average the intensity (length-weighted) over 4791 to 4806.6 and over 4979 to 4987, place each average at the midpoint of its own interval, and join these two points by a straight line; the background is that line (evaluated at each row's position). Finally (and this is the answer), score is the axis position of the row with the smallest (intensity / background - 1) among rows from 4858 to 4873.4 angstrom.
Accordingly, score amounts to 4863.89 angstrom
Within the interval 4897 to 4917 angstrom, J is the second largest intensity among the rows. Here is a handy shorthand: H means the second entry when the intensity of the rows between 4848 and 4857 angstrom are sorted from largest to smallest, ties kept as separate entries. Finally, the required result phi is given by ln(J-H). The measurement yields -1.2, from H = 6.143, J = 6.43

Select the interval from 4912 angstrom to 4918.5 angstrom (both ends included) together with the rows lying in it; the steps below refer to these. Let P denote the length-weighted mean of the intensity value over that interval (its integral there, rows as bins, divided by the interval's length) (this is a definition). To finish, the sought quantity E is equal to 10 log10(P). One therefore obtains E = 8.0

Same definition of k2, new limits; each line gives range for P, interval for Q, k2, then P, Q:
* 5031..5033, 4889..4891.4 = 0.99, 13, 12.8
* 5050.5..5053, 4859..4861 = 1.31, 17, 13.3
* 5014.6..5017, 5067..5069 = 1.03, 13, 13.1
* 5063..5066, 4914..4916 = 1.82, 22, 12.2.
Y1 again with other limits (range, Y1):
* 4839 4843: 2.4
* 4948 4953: 1.8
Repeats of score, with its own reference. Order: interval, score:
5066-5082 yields 5081.40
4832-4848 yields 4847.12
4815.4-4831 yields 4818.19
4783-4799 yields 4785.02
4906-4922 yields 4908.89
